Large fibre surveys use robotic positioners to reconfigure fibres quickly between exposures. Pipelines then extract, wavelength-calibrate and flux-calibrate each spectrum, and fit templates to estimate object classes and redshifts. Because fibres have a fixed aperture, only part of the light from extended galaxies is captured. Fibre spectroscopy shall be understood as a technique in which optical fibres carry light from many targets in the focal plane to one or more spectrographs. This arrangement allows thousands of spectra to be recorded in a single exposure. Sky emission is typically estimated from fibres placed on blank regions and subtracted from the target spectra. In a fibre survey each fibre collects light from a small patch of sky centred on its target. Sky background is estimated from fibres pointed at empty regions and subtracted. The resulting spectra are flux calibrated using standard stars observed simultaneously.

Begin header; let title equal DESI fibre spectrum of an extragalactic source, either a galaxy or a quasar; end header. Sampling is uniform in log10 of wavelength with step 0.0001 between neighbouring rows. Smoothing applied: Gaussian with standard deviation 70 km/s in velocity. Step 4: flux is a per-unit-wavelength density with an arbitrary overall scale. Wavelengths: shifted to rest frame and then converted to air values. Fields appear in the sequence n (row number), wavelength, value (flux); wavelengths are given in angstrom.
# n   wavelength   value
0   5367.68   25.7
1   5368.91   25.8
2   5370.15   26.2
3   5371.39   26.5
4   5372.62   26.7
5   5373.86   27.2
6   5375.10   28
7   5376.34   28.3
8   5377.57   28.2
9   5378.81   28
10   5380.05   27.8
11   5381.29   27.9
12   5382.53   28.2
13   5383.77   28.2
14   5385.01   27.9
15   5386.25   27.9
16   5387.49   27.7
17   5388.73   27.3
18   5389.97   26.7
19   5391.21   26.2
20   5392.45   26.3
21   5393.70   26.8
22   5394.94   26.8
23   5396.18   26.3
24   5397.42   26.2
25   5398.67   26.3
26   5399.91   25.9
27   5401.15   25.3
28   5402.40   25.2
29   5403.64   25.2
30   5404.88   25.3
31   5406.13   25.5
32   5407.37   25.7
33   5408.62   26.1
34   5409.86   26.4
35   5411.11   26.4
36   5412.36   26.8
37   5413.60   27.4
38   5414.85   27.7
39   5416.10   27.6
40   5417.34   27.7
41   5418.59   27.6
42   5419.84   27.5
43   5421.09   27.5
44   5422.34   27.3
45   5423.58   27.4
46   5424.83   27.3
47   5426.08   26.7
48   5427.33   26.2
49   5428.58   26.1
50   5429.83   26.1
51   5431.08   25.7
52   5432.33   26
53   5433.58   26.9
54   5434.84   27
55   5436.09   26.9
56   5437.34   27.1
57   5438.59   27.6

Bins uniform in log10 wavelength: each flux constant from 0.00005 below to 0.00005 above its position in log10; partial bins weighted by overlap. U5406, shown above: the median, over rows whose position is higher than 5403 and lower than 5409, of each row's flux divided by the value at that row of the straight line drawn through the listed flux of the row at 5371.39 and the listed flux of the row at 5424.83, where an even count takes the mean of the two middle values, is 0.94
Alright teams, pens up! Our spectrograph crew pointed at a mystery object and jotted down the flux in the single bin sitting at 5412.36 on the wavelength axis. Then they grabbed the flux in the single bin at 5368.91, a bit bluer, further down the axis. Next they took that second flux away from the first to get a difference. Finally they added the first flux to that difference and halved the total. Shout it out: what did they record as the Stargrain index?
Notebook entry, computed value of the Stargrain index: 13.9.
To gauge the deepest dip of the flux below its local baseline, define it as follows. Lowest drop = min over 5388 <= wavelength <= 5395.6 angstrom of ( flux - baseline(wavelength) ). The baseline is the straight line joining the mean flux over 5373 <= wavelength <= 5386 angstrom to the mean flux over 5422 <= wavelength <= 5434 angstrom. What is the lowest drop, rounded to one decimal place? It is -1.4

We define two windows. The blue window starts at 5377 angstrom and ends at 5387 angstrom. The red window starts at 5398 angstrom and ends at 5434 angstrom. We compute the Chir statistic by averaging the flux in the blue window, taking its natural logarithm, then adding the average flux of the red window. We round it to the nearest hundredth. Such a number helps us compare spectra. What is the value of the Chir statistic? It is 29.84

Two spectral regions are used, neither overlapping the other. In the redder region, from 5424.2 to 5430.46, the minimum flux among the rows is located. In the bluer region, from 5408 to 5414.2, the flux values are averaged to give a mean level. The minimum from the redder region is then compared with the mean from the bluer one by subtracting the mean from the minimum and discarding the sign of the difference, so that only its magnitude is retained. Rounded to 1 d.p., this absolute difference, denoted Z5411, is 0.5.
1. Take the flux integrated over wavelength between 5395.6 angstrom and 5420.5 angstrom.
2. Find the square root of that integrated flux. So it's 25.6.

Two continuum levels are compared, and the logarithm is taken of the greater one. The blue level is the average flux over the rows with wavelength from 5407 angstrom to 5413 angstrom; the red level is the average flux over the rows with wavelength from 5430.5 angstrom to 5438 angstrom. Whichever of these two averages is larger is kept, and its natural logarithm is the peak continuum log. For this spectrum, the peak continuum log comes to 3.28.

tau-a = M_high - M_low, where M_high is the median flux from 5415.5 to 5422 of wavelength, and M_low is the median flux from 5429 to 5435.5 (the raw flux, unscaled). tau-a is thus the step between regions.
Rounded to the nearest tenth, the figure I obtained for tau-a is 1.5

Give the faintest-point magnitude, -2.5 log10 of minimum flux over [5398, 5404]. -3.50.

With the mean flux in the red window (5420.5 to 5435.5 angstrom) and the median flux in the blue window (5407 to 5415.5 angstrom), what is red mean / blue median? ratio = 1.01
